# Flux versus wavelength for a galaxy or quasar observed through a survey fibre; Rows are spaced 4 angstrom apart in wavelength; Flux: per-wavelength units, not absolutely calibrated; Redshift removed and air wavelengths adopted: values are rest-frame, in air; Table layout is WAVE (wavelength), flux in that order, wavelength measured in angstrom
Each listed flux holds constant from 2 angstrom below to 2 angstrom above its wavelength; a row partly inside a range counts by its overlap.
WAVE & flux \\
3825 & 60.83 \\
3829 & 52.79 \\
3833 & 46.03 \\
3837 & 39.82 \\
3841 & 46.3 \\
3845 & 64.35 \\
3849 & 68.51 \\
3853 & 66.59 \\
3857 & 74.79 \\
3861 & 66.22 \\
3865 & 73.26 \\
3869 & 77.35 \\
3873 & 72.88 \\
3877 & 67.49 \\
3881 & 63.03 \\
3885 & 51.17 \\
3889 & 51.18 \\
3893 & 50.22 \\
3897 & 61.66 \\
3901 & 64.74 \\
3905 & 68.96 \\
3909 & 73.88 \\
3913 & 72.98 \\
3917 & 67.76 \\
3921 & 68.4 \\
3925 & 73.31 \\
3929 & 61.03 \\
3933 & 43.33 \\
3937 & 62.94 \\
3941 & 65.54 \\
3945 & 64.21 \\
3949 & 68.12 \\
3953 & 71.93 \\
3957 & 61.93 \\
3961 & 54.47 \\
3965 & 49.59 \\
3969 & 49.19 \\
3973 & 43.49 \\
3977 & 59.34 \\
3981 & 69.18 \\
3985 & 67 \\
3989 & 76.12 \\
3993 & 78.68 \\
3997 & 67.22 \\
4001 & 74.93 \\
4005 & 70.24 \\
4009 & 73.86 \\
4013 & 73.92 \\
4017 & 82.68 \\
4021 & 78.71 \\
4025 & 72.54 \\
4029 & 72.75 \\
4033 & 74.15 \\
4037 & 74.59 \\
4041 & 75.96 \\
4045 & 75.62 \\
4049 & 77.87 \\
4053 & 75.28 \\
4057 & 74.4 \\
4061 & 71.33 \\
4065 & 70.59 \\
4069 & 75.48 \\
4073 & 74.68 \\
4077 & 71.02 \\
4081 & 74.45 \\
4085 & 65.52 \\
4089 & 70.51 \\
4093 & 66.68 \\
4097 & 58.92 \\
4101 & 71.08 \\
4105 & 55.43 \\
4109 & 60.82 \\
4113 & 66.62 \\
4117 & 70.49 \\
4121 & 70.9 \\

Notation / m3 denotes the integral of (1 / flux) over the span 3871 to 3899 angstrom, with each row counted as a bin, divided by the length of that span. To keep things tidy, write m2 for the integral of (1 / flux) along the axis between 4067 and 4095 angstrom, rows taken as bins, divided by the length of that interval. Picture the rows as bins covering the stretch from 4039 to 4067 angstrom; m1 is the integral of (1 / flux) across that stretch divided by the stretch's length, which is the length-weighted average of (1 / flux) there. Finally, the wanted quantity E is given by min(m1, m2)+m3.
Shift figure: 0.0305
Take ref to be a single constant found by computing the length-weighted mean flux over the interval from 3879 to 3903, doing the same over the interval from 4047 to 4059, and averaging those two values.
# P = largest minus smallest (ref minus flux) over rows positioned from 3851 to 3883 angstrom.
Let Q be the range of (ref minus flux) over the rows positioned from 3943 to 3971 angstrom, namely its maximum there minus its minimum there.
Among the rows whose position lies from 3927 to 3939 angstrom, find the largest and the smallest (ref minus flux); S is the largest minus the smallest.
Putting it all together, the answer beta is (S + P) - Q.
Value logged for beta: 11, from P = 14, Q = 23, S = 20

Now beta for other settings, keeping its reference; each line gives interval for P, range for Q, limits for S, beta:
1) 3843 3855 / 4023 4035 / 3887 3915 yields 26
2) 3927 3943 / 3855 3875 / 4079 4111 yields 30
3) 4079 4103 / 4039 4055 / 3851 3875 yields 24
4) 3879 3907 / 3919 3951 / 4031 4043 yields -9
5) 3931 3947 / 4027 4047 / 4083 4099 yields 31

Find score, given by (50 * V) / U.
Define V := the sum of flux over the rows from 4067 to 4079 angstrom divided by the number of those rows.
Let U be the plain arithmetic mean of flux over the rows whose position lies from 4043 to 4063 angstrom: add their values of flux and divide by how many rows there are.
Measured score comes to 49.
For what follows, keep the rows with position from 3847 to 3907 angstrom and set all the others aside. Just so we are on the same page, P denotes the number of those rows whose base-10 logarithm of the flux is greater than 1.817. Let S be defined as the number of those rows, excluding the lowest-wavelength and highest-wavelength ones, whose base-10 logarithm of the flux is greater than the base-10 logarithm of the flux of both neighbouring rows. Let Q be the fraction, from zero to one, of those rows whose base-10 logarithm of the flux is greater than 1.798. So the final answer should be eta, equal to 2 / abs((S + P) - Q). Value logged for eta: 0.18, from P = 9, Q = 0.73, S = 3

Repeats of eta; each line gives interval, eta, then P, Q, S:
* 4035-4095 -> 0.11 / 14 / 1.00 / 5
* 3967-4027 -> 0.13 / 12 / 0.80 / 4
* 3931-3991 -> 0.27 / 5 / 0.53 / 3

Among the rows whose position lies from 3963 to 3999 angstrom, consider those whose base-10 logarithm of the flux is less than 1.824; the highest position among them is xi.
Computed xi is 3977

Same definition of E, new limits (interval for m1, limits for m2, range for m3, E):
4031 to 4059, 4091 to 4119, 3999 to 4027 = 0.0266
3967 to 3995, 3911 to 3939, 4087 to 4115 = 0.0317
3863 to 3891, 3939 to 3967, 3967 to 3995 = 0.0322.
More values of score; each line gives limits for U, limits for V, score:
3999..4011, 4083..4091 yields 47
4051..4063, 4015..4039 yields 52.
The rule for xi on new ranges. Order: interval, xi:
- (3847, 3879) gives 3861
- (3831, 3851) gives 3845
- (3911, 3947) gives 3945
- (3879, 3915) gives 3901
